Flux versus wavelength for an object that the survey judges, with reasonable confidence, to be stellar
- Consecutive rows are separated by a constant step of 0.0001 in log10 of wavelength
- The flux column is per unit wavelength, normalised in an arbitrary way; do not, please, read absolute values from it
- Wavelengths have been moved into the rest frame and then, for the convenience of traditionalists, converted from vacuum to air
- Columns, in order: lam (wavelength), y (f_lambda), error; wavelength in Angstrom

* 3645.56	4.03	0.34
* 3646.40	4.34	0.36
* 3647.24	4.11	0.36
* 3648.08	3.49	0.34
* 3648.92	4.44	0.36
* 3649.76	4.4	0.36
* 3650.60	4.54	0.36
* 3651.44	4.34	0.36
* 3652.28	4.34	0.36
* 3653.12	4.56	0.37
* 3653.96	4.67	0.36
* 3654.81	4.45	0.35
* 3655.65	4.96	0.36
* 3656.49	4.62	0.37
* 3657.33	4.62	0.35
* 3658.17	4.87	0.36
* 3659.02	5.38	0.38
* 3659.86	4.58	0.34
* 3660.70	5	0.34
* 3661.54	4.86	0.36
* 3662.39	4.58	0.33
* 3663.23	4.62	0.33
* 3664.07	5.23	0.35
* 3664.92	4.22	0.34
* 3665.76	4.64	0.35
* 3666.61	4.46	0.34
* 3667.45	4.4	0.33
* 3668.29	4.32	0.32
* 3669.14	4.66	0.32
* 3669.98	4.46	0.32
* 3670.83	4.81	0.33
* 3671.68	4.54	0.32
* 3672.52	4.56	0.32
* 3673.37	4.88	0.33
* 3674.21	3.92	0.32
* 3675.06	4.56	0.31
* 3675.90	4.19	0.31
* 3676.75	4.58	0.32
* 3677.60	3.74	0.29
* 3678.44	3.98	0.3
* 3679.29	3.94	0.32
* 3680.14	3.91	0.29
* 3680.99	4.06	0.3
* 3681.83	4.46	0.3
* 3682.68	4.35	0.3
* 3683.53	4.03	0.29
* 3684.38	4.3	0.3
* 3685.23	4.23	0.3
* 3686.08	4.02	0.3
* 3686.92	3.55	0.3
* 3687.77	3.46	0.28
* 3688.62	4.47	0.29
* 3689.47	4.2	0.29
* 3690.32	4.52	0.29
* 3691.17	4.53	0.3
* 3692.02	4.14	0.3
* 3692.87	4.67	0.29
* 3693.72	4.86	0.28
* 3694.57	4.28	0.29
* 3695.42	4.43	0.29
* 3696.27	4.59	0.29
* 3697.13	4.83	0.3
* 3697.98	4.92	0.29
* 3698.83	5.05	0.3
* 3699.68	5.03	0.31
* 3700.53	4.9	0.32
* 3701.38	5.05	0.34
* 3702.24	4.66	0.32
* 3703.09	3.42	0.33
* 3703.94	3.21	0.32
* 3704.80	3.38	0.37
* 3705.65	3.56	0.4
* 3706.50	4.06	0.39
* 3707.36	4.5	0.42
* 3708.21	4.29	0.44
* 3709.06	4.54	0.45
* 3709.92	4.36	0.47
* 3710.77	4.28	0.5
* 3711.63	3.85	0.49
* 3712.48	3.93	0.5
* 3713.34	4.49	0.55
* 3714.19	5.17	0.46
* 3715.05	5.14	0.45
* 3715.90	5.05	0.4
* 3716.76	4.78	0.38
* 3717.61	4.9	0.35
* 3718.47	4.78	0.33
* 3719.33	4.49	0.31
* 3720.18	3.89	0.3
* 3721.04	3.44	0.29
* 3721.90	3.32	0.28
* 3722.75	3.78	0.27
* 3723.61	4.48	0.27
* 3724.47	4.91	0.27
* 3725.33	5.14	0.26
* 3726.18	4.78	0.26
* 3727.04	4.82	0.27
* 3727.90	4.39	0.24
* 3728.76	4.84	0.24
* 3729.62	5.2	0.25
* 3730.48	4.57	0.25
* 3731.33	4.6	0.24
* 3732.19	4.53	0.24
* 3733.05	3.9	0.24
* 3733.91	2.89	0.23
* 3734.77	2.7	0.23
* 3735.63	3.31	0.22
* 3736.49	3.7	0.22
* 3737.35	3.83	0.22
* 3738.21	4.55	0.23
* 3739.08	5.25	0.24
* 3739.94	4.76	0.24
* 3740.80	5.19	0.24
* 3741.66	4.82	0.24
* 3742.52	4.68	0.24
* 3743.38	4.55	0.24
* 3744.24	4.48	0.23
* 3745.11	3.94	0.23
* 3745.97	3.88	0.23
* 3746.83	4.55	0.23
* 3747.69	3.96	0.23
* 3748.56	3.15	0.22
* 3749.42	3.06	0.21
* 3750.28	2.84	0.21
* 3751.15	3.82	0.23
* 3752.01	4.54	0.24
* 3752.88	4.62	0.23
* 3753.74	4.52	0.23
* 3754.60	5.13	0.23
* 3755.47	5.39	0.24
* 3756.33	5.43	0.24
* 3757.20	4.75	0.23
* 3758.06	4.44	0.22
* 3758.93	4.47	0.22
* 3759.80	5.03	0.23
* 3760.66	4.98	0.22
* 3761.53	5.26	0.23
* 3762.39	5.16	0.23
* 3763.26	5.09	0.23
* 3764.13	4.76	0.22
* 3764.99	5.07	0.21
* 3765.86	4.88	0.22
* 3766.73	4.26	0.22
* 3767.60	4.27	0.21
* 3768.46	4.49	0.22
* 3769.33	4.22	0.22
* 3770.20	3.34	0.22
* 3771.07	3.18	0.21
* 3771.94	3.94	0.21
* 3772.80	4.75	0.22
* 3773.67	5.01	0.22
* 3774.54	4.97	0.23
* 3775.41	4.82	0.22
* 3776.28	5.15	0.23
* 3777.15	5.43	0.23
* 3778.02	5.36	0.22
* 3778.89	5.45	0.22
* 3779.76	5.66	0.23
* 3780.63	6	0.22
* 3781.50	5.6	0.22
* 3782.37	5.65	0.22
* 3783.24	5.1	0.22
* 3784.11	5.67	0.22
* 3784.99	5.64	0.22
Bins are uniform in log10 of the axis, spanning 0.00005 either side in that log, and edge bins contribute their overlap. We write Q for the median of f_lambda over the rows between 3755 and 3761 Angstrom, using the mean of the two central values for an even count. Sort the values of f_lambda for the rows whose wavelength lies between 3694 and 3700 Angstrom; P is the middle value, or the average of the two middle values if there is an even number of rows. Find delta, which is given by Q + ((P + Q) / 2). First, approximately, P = 4.8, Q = 4.98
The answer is 9.9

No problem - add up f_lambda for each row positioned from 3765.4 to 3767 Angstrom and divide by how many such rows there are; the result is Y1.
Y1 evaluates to 4.57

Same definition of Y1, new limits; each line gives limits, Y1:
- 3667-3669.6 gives 4.46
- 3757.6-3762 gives 4.84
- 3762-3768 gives 4.78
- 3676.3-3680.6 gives 4.03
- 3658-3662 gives 4.94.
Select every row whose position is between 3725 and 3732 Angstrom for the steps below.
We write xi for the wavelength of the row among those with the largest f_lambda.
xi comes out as 3729.62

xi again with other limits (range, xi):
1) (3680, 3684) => 3681.83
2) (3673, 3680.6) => 3673.37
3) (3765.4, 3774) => 3773.67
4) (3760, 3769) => 3761.53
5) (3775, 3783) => 3780.63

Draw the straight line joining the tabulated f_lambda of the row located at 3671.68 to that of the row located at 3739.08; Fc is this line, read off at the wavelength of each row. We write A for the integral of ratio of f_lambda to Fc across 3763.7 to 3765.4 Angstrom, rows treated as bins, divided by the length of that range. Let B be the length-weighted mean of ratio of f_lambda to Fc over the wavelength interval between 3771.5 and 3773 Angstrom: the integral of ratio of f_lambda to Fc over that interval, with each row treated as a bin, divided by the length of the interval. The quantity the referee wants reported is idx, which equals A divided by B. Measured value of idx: 1.16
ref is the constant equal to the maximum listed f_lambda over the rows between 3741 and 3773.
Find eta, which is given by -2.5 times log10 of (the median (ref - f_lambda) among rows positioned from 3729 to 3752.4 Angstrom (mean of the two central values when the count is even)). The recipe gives 0.06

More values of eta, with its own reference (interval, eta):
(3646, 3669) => 0.15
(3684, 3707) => 0.00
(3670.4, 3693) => -0.20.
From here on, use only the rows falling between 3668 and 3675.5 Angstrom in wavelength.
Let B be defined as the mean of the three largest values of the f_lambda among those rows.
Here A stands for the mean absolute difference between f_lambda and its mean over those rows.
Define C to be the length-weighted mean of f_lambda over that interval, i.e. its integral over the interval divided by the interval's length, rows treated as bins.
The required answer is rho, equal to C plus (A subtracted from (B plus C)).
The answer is 13.6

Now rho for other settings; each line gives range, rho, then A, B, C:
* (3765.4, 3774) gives 12.9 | 0.45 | 4.88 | 4.2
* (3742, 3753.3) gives 12.1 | 0.52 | 4.62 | 4.0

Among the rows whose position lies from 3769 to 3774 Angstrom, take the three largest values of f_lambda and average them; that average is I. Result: 4.7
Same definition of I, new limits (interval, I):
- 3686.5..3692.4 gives 4.5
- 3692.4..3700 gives 5.0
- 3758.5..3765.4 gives 5.2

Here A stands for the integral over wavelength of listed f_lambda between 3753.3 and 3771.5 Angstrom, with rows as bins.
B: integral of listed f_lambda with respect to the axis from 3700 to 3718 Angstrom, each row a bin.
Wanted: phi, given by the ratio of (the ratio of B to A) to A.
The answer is 0.0109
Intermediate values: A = 85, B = 78.5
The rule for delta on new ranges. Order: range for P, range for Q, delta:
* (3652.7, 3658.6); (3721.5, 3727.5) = 9.5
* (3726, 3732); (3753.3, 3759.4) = 9.5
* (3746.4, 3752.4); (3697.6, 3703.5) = 9.3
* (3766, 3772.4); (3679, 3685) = 8.2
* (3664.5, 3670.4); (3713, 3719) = 9.6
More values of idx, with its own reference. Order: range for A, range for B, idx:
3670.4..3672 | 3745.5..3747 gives 1.31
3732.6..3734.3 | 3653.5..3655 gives 0.63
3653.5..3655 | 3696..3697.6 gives 1.07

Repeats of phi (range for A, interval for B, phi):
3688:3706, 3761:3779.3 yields 0.0137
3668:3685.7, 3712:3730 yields 0.0141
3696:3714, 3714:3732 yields 0.0136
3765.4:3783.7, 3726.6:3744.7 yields 0.0101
